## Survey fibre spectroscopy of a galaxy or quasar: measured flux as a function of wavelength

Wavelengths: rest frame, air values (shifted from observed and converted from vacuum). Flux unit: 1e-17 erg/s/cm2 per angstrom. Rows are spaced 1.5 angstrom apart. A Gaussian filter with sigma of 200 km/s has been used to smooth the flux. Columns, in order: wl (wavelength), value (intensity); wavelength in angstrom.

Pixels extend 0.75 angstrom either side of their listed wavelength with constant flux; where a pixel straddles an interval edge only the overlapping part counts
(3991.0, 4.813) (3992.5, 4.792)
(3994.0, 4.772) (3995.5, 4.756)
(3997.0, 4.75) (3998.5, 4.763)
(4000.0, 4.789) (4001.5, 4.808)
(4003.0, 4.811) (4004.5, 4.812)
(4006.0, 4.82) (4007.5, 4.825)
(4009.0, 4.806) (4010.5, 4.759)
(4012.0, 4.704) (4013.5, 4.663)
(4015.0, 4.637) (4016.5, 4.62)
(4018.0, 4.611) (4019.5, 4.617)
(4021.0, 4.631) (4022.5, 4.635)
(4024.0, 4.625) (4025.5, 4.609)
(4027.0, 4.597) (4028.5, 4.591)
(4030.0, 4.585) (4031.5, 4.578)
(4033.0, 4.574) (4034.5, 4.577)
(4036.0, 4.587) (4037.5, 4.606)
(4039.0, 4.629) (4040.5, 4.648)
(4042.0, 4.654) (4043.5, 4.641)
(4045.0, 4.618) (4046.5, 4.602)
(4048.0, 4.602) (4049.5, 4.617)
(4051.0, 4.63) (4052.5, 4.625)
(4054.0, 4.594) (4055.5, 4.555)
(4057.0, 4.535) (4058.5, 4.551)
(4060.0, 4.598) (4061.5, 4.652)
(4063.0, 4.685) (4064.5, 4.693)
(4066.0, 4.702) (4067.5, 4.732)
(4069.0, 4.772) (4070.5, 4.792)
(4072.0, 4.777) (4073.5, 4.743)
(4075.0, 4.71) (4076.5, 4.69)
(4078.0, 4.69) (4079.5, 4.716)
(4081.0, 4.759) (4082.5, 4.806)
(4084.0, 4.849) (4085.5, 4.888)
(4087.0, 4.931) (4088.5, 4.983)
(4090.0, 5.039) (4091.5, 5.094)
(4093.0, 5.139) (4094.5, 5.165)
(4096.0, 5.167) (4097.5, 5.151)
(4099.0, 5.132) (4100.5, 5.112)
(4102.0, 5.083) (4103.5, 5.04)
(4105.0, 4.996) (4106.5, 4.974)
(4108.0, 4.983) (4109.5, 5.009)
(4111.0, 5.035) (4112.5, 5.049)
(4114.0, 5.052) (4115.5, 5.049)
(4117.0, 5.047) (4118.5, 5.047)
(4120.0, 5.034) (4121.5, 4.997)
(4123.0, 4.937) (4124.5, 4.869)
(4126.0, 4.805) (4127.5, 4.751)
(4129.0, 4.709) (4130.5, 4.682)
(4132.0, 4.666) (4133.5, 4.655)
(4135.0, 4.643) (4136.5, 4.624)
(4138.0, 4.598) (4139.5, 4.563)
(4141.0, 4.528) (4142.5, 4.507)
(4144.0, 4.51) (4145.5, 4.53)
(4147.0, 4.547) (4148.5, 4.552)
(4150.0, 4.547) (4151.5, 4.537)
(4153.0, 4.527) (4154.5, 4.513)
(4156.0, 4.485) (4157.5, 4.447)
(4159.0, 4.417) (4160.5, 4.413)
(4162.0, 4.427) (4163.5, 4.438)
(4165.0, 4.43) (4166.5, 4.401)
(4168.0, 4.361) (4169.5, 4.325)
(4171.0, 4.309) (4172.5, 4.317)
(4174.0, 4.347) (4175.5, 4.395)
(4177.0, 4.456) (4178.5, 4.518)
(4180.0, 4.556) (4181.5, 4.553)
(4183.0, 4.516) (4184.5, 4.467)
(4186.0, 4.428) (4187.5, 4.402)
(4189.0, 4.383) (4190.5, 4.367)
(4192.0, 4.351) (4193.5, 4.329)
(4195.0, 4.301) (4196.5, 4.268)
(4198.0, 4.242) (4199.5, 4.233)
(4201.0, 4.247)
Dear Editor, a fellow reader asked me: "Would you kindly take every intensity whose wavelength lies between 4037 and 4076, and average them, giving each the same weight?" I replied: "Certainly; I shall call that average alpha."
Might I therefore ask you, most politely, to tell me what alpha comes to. 4.65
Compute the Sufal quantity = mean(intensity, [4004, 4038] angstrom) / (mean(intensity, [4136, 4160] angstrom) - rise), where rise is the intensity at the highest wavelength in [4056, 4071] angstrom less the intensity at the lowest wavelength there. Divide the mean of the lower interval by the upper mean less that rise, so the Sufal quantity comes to 1.09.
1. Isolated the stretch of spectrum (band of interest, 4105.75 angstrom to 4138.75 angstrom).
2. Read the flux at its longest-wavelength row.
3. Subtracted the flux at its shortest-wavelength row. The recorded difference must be -0.38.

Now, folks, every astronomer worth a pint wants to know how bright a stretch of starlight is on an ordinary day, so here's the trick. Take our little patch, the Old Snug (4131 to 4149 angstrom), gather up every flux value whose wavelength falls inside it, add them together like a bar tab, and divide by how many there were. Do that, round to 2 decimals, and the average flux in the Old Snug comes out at 4.58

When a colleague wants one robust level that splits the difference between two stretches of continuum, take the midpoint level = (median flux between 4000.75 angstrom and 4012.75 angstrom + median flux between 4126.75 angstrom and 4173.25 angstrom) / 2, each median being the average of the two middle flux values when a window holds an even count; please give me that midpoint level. 4.67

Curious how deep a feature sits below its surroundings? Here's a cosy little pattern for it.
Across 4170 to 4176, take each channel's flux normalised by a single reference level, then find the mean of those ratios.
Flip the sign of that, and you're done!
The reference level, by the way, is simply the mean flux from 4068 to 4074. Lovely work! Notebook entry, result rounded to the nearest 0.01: -0.91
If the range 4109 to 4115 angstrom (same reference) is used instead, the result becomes -1.06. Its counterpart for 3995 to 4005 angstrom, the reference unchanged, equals -1.00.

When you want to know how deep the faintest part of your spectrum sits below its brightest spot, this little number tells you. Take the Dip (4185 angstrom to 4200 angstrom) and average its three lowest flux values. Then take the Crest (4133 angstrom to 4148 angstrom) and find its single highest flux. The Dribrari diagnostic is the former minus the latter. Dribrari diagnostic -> -0.41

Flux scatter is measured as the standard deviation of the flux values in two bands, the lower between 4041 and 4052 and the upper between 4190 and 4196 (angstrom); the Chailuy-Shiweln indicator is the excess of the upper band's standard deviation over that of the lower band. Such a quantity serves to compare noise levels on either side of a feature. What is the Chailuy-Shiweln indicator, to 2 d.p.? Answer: 0.01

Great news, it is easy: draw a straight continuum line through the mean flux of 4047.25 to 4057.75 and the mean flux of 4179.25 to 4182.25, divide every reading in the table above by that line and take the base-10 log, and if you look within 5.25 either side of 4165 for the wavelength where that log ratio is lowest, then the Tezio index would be 4169.5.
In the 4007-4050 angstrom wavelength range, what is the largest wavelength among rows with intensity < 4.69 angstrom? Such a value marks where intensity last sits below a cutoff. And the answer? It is 4049.5 angstrom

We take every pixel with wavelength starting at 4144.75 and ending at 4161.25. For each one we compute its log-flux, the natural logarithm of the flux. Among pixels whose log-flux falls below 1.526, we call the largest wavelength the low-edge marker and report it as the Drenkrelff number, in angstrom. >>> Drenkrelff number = 4160.5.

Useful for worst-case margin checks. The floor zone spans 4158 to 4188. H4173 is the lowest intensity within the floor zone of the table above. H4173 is 4.309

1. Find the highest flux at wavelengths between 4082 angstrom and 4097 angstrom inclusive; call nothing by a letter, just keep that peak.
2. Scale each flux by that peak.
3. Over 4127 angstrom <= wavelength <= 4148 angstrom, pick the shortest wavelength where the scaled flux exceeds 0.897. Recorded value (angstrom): 4127.5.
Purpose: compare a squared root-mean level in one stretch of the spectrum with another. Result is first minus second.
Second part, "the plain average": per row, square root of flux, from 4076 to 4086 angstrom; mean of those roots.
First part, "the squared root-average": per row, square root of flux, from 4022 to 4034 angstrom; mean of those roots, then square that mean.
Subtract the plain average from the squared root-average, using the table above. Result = 2.41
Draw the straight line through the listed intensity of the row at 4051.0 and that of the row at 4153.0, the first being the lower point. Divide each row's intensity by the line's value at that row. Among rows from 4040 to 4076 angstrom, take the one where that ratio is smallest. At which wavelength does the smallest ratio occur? 4057.0 angstrom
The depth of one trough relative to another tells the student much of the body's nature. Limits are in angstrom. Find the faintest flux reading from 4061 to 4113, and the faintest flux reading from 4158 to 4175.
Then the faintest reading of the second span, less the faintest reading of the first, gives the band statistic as -0.34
